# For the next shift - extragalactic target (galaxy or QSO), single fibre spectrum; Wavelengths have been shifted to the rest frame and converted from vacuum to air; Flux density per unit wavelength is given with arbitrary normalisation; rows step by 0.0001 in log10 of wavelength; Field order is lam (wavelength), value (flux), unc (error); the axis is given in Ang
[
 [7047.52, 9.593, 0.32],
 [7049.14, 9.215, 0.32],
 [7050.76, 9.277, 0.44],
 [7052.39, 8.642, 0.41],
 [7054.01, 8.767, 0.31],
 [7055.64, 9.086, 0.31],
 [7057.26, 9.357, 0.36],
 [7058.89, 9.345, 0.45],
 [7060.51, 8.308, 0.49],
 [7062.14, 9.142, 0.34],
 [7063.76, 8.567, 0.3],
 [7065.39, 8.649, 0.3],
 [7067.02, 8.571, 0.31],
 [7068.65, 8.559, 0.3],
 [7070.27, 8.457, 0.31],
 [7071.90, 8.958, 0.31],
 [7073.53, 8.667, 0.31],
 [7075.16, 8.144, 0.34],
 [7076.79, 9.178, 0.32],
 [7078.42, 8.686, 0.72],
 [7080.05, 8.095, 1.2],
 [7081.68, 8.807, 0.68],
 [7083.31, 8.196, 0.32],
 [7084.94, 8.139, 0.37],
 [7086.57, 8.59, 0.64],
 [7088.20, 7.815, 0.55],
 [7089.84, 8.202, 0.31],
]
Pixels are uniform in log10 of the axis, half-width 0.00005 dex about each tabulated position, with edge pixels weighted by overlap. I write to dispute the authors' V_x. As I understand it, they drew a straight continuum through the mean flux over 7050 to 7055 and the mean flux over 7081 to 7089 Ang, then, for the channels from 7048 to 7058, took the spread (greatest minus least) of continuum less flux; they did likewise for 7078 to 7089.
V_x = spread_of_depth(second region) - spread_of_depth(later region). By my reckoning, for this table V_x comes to -0.1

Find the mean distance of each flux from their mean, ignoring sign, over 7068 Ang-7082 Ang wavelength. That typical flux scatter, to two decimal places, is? 0.27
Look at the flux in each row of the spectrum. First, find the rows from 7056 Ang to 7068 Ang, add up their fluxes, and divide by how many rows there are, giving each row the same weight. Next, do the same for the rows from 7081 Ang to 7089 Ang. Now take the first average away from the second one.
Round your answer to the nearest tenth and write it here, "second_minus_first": -0.5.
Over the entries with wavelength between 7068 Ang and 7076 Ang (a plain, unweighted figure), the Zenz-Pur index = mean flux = 8.56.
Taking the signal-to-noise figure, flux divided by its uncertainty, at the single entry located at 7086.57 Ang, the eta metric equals 13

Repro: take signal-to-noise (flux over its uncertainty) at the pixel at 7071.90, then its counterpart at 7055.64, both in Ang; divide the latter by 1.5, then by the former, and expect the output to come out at 0.68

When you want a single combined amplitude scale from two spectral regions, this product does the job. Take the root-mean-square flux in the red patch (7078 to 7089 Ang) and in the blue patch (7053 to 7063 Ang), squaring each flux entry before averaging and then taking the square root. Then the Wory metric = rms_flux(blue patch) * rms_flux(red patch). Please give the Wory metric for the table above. 75.1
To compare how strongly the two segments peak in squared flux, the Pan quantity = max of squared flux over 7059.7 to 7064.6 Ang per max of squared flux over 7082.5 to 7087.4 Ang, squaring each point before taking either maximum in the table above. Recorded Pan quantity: 1.13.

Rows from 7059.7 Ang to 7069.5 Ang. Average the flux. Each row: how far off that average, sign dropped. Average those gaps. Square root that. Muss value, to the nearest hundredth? 0.42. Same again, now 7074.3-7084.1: 0.61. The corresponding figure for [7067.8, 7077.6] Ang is 0.52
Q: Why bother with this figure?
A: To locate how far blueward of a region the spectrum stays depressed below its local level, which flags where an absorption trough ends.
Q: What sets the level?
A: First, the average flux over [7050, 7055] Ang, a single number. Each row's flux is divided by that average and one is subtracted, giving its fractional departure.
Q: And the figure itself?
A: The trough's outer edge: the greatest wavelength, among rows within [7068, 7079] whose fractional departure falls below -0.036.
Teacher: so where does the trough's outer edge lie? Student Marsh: 7075.16 Ang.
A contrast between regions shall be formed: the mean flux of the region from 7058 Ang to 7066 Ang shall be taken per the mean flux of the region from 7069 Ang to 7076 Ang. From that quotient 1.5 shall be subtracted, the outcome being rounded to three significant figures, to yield -0.471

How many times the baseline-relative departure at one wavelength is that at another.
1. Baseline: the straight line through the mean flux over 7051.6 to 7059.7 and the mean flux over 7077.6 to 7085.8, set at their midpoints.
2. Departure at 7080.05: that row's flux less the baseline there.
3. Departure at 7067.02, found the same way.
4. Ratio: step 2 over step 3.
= 1.8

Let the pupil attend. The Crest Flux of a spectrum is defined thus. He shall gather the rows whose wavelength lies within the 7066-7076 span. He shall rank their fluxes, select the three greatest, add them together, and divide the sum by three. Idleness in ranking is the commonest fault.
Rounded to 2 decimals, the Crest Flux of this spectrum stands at 8.73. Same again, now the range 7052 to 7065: 9.28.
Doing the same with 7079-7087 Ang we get 8.53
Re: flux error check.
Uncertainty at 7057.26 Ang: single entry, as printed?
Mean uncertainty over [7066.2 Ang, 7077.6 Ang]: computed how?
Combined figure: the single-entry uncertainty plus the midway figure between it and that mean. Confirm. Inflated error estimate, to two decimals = 0.70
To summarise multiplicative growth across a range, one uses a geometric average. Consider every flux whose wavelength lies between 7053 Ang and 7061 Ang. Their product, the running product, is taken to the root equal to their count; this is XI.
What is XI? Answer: 8.96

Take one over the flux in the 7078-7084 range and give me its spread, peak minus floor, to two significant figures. 0.010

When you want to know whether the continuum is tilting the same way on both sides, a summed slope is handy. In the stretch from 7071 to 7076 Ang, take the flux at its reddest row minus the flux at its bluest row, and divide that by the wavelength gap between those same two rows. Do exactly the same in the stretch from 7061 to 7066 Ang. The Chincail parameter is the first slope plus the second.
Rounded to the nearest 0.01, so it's -0.40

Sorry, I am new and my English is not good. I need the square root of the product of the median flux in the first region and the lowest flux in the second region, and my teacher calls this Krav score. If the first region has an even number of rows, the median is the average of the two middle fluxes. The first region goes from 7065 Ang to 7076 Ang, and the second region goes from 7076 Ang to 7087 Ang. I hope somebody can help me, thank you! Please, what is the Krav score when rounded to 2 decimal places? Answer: 8.33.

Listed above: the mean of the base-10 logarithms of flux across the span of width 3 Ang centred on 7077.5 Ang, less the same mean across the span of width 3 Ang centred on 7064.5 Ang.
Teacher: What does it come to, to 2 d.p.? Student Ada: 0.02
